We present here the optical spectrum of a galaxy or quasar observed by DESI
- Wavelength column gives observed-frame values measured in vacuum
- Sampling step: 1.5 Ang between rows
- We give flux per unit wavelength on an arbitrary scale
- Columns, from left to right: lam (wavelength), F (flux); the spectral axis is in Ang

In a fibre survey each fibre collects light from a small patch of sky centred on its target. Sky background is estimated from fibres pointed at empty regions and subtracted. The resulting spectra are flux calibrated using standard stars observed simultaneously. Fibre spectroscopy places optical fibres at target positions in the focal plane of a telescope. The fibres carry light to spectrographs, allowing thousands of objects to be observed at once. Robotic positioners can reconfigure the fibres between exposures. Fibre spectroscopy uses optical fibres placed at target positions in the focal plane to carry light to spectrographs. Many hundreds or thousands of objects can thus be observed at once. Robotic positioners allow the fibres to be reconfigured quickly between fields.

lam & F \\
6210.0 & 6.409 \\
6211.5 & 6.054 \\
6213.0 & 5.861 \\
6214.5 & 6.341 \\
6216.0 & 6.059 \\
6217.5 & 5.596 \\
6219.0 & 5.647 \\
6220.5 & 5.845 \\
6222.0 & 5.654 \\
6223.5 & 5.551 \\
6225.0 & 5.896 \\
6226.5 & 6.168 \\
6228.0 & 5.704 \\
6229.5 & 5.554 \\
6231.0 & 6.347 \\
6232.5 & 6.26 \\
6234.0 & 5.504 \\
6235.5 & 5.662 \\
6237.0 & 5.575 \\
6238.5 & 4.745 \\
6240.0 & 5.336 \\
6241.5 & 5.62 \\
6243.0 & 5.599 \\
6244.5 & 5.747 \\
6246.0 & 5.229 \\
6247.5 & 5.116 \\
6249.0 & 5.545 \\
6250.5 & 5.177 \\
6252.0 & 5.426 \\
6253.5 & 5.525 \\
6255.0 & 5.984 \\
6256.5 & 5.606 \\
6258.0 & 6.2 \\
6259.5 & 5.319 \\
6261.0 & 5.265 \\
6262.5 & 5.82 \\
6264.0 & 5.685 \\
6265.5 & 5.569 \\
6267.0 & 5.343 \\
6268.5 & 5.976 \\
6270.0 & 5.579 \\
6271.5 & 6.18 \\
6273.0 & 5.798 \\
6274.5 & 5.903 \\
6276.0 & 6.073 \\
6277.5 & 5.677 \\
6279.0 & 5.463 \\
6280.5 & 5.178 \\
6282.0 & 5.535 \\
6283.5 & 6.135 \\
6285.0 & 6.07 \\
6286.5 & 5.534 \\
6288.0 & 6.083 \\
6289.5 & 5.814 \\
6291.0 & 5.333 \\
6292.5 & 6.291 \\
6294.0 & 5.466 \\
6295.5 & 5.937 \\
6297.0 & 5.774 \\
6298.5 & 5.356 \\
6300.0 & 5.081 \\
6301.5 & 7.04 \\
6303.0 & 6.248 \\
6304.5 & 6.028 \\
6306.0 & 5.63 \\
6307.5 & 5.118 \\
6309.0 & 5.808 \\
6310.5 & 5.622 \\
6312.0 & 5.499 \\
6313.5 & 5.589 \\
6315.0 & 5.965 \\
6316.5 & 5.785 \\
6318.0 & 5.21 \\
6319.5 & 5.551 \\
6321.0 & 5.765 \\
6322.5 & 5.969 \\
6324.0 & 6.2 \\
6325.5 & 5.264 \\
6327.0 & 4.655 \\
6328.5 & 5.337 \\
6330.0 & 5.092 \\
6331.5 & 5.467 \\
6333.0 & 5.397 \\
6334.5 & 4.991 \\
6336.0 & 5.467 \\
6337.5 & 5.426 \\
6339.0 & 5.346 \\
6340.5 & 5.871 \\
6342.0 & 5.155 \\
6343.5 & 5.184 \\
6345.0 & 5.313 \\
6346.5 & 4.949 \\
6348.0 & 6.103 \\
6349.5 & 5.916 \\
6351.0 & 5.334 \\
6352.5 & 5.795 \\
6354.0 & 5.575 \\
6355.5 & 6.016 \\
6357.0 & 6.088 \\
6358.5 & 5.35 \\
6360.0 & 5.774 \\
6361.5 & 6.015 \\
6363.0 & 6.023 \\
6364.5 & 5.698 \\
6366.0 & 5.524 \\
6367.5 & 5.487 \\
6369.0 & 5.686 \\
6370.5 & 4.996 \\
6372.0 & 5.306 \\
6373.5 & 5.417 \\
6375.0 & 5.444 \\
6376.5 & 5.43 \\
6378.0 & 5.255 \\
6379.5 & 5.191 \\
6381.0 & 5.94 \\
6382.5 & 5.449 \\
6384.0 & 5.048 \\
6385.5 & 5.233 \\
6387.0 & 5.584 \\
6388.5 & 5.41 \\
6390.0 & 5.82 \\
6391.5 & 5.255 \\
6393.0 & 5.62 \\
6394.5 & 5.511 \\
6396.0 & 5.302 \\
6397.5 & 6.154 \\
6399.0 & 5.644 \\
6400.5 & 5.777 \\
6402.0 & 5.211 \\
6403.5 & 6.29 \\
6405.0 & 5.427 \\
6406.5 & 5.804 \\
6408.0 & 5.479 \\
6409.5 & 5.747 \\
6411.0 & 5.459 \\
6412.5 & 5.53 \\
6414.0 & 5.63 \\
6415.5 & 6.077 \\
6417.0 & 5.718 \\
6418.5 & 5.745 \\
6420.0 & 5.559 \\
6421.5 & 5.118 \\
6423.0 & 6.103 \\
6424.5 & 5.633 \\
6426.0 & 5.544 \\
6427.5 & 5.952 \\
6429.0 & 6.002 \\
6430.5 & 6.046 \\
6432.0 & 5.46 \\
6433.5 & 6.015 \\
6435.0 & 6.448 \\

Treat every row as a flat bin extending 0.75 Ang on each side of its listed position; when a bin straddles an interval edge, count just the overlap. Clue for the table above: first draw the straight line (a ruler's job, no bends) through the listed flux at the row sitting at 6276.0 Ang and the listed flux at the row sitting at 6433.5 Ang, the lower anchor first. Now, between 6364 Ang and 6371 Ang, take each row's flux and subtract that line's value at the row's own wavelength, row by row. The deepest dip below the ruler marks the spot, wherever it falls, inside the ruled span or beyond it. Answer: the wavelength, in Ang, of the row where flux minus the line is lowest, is 6370.5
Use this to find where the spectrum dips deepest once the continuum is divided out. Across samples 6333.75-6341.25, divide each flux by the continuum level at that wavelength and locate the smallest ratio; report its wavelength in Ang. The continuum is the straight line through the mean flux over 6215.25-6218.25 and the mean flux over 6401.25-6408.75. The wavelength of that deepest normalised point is 6334.5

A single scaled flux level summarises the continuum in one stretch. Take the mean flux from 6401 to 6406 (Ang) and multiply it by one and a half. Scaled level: 8.5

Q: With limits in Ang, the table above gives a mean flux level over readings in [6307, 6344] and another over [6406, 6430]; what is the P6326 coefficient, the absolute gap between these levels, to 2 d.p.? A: 0.22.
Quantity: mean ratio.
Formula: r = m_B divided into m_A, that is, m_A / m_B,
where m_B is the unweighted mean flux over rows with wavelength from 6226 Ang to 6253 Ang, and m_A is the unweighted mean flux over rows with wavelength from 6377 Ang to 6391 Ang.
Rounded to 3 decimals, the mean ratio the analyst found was 0.976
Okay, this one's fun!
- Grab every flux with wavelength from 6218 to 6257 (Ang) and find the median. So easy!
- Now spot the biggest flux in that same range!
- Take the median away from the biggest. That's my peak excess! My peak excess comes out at 0.74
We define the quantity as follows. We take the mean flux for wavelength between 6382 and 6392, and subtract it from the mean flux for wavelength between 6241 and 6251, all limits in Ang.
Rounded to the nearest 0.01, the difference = 0.03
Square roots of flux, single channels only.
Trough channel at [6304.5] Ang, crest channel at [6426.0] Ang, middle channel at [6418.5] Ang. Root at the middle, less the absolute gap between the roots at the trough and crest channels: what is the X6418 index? 2.30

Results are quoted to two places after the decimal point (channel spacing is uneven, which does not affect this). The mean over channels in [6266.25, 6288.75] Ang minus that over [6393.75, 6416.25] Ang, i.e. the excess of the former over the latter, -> 0.10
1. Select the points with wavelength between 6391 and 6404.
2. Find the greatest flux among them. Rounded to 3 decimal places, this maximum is 6.290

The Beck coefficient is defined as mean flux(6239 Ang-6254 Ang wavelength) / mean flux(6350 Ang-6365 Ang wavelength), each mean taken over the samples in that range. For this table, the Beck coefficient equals 0.94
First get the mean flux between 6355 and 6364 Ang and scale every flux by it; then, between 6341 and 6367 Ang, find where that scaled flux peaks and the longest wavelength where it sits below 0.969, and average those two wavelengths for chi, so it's 6357.0 Ang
